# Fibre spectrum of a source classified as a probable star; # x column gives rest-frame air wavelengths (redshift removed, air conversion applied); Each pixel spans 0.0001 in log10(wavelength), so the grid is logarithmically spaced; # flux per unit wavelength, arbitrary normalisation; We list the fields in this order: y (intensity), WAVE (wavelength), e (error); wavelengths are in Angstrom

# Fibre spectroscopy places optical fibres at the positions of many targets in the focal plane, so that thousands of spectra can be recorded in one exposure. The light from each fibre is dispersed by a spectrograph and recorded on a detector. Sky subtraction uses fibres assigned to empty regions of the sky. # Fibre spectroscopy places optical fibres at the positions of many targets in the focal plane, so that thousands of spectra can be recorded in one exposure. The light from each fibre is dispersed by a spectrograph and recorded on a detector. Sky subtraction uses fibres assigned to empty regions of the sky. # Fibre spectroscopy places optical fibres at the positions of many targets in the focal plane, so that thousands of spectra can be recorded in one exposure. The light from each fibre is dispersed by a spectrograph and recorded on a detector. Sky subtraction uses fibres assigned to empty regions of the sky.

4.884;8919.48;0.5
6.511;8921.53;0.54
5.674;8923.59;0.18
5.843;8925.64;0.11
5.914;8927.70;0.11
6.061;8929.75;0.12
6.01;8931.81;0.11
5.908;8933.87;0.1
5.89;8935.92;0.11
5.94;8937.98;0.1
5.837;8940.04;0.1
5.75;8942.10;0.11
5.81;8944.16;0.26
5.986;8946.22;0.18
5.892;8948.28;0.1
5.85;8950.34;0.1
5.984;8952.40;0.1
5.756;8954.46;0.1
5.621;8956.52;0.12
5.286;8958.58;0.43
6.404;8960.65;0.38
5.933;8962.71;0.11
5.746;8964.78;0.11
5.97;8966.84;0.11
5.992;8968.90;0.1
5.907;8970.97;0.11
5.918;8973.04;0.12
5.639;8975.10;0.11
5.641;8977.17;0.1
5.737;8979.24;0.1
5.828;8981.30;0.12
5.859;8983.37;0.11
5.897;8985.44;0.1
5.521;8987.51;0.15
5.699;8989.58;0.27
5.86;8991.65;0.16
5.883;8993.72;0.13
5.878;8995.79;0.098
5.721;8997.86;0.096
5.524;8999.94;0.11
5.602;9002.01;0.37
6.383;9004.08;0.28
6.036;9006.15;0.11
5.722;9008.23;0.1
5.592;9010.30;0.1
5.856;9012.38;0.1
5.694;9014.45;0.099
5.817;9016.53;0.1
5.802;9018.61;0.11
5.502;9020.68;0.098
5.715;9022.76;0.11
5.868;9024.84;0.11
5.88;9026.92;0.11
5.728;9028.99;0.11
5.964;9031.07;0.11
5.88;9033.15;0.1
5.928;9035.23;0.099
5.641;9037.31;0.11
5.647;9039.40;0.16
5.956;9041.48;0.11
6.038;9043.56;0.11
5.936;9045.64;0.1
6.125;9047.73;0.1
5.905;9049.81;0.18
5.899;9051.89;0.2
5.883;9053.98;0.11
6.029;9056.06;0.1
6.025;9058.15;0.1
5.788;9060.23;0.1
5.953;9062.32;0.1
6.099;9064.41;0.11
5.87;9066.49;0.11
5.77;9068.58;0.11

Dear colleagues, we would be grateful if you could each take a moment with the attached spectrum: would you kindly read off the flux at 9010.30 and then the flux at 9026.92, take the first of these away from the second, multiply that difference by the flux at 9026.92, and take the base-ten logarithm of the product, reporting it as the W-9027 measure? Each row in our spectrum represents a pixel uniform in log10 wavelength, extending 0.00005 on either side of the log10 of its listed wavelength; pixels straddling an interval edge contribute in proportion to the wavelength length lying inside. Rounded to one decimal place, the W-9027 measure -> 0.2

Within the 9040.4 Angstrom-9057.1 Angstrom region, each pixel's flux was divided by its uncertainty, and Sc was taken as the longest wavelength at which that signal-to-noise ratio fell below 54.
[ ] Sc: 9053.98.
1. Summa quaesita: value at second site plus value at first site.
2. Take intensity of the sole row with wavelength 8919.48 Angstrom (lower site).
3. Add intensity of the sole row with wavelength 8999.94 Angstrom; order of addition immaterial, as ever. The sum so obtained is 10.4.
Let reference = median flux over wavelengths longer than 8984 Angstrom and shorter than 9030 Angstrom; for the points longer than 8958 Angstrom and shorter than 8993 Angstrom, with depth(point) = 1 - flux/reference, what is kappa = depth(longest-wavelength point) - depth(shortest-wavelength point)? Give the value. -0.100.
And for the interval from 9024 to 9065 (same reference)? -0.040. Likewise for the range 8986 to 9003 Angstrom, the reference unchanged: -0.014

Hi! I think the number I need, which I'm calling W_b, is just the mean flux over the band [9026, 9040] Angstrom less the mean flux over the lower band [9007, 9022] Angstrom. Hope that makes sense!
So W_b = 0.10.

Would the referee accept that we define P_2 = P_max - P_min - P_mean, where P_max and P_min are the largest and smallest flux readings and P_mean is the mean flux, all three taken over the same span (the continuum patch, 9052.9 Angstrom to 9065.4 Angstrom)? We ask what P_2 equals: -5.65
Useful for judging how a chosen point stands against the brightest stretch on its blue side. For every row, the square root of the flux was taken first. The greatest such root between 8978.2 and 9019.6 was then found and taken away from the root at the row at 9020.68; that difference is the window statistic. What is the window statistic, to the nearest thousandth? -0.181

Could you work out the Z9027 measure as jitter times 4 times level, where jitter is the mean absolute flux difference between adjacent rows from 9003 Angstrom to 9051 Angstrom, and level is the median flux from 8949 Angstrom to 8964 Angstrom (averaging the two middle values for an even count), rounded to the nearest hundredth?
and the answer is 3.99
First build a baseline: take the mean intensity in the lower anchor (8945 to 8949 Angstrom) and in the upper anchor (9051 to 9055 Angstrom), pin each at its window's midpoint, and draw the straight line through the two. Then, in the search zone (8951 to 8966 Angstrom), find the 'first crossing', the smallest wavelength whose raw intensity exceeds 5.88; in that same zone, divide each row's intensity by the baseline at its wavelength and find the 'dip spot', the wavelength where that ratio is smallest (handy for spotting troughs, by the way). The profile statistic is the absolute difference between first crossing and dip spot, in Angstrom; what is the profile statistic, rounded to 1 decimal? 6.2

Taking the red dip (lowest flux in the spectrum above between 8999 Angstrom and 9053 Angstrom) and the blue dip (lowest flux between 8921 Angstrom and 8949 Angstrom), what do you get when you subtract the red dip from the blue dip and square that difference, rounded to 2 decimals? 0.03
